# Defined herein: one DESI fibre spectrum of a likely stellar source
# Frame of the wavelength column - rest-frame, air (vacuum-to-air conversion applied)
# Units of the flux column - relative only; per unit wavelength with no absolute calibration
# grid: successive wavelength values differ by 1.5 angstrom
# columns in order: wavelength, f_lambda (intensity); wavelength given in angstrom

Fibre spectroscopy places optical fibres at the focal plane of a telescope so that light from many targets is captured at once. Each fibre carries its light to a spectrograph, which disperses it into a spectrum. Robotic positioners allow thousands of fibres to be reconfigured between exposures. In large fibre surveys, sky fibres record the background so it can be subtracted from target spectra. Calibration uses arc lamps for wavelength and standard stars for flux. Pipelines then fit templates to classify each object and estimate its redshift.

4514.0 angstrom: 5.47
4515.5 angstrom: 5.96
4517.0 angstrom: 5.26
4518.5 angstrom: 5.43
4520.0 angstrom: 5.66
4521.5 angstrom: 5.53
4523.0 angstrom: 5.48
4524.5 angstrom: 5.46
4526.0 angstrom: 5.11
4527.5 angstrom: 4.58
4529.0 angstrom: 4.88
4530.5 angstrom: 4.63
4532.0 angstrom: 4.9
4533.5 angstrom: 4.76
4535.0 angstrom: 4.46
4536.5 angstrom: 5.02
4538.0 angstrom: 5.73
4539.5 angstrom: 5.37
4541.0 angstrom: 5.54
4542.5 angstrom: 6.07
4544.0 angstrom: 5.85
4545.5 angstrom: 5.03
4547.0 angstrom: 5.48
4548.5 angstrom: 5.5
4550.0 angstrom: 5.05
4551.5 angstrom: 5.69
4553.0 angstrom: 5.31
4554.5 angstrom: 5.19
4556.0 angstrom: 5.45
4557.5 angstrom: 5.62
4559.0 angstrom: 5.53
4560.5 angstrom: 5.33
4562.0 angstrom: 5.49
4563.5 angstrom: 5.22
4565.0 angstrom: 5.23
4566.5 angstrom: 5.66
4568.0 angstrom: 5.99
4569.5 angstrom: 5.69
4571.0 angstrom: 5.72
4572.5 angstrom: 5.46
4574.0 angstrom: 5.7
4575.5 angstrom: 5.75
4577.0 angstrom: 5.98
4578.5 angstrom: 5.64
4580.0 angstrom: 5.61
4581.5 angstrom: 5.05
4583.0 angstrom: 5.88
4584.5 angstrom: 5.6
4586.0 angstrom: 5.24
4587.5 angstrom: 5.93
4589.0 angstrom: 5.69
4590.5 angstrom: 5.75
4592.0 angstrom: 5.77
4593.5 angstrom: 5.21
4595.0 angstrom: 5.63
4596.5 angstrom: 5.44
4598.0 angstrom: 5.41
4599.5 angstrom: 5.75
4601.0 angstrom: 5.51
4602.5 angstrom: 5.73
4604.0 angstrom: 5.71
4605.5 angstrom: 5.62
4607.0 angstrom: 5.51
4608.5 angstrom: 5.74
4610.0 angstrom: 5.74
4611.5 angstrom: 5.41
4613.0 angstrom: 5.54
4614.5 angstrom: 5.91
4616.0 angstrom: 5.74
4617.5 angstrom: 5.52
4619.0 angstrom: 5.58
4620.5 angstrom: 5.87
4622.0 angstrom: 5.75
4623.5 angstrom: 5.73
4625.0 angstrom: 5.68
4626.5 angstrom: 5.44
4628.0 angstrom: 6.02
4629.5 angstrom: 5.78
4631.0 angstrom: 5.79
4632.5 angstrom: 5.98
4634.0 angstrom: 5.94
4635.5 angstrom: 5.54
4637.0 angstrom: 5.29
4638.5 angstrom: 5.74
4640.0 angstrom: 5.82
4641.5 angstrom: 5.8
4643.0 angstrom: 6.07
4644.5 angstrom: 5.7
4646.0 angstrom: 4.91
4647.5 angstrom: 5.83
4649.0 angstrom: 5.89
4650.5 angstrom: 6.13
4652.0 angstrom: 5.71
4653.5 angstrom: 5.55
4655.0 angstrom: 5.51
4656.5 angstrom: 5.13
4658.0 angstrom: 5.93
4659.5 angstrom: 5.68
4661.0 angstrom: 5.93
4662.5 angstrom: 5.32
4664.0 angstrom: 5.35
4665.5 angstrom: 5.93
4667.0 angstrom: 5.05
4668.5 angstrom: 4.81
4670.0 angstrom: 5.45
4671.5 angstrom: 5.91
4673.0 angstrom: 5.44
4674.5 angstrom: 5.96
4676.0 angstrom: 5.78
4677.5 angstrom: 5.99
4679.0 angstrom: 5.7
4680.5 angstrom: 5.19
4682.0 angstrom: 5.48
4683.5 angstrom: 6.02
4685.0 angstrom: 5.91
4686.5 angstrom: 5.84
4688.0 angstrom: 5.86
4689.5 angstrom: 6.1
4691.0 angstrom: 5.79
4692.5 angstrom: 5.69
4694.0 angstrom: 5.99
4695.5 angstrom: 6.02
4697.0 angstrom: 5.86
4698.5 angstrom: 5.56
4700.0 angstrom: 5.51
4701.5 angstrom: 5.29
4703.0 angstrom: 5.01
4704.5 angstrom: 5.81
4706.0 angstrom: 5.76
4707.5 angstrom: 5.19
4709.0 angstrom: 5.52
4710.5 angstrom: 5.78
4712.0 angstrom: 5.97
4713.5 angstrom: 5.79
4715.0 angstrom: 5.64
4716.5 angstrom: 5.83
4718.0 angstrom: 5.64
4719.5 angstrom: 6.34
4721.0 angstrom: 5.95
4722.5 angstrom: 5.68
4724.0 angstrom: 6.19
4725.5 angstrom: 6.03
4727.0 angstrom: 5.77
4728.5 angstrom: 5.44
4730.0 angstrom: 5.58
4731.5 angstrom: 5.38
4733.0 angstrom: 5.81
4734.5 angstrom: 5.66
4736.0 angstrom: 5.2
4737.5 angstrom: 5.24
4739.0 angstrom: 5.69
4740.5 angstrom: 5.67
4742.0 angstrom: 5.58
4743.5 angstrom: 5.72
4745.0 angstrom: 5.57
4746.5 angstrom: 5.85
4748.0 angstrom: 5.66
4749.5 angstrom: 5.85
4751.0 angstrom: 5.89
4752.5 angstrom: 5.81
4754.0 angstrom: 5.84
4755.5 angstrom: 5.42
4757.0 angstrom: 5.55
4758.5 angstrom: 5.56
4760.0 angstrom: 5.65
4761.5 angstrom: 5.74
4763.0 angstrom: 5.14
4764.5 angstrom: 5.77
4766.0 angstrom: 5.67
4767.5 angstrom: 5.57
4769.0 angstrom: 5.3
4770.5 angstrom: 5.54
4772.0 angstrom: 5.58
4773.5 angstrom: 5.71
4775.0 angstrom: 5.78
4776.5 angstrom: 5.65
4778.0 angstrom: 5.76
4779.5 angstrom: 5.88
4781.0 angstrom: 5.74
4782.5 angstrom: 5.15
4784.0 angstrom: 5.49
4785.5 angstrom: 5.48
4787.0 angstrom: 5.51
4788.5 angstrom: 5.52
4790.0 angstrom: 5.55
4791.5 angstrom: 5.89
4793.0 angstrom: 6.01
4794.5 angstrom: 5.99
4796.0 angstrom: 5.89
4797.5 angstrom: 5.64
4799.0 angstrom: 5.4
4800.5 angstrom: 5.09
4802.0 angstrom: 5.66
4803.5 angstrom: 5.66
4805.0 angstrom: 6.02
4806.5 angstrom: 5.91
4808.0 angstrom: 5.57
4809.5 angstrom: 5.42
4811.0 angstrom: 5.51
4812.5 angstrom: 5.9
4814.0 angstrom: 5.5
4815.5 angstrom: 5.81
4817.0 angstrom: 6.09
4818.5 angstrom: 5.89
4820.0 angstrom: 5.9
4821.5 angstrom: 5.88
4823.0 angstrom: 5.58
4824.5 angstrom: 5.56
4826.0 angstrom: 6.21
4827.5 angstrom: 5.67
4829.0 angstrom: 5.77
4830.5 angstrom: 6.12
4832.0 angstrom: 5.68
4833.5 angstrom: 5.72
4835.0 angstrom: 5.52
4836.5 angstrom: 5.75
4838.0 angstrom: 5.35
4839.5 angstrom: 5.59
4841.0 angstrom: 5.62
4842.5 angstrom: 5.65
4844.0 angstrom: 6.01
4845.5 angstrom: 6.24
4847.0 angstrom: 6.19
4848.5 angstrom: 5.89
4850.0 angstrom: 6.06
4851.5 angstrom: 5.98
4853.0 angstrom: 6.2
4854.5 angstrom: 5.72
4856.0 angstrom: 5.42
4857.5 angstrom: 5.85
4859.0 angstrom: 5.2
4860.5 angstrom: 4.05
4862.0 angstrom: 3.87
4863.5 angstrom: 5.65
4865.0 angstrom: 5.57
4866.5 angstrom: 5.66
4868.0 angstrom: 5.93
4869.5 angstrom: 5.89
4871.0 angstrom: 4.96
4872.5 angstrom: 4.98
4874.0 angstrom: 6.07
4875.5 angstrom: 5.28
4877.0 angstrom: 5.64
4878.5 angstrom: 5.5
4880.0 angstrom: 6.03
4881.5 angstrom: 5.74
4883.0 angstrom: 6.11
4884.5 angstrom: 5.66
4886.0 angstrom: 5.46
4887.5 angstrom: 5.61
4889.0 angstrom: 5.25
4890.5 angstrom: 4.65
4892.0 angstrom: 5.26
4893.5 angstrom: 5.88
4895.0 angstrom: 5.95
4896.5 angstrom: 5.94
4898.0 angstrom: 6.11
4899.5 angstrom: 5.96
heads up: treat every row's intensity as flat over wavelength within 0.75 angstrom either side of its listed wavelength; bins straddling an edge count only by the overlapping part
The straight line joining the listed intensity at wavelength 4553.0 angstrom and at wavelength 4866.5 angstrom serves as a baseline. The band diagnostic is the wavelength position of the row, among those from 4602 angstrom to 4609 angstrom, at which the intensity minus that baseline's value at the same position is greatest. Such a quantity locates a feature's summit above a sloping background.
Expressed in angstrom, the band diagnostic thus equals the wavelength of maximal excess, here 4608.5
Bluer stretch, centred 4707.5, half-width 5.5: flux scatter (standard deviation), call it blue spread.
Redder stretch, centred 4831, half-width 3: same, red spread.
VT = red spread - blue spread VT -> -0.15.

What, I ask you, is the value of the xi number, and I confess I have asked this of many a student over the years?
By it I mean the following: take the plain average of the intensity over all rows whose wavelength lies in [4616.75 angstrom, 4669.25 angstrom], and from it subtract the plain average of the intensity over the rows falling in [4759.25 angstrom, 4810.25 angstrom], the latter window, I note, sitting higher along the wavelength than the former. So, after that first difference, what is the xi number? 0.02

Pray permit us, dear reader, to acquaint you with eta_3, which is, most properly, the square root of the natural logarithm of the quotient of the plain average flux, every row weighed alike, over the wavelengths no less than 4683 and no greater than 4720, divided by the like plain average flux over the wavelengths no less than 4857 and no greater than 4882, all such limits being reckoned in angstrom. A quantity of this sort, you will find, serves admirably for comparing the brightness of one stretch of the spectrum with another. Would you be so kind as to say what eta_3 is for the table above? 0.25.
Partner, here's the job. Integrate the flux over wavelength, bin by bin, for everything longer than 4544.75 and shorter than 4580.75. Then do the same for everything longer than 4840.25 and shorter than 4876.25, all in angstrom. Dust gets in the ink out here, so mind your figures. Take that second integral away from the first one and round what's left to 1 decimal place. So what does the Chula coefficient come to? -2.4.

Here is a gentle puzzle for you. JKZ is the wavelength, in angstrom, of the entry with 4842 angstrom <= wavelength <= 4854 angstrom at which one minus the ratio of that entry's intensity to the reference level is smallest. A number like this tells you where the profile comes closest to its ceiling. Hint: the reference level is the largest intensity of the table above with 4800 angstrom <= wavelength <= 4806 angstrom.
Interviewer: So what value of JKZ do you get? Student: 4845.5 angstrom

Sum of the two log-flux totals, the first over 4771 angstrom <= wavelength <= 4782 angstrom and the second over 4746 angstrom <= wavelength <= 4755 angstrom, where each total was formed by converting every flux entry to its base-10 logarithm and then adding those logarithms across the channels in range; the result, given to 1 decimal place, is 9.9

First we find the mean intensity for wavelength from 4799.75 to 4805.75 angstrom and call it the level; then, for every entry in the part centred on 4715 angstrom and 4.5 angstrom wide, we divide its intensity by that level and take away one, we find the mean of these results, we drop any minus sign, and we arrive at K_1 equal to 0.026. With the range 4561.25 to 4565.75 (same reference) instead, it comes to 0.052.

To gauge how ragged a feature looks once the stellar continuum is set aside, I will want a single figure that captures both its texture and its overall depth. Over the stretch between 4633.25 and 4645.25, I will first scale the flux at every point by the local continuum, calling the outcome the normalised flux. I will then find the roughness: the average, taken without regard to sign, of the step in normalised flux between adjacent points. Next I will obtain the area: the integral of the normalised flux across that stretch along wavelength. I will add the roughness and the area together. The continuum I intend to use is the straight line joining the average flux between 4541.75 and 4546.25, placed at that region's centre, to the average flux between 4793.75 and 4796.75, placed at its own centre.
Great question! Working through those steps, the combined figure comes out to 12.0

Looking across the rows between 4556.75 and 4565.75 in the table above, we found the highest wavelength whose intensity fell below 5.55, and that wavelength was 4565.0 angstrom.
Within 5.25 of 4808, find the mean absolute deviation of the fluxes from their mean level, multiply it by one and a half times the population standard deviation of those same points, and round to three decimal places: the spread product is 0.063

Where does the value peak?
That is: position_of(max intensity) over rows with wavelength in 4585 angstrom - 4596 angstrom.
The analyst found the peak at 4587.5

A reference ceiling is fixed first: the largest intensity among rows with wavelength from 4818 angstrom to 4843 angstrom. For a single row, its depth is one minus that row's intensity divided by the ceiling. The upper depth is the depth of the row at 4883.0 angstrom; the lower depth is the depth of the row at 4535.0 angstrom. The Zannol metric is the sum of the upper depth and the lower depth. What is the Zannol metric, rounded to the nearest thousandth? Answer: 0.298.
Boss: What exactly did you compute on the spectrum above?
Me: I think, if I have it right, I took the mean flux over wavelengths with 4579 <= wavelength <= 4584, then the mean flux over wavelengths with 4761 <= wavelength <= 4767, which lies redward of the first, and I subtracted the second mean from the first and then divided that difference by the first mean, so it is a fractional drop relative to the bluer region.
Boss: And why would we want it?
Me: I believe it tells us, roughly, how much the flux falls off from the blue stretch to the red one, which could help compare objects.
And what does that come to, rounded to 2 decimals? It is -0.01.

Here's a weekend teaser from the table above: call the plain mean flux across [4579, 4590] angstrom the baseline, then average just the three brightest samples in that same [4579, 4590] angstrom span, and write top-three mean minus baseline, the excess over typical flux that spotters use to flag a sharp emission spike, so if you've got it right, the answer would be 0.26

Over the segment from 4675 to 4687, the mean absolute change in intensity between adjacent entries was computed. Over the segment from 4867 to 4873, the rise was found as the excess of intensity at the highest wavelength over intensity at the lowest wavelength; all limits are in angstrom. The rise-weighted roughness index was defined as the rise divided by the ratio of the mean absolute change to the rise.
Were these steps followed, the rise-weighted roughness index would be 3.1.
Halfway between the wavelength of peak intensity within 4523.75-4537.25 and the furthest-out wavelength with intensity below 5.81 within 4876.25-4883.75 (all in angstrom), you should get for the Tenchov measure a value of 4703.0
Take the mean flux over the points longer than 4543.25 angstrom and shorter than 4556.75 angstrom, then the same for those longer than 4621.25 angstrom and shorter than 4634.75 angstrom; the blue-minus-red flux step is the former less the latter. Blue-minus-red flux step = -0.40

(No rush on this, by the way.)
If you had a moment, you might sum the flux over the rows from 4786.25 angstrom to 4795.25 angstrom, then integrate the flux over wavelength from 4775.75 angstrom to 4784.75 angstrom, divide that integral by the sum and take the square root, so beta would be 1.21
